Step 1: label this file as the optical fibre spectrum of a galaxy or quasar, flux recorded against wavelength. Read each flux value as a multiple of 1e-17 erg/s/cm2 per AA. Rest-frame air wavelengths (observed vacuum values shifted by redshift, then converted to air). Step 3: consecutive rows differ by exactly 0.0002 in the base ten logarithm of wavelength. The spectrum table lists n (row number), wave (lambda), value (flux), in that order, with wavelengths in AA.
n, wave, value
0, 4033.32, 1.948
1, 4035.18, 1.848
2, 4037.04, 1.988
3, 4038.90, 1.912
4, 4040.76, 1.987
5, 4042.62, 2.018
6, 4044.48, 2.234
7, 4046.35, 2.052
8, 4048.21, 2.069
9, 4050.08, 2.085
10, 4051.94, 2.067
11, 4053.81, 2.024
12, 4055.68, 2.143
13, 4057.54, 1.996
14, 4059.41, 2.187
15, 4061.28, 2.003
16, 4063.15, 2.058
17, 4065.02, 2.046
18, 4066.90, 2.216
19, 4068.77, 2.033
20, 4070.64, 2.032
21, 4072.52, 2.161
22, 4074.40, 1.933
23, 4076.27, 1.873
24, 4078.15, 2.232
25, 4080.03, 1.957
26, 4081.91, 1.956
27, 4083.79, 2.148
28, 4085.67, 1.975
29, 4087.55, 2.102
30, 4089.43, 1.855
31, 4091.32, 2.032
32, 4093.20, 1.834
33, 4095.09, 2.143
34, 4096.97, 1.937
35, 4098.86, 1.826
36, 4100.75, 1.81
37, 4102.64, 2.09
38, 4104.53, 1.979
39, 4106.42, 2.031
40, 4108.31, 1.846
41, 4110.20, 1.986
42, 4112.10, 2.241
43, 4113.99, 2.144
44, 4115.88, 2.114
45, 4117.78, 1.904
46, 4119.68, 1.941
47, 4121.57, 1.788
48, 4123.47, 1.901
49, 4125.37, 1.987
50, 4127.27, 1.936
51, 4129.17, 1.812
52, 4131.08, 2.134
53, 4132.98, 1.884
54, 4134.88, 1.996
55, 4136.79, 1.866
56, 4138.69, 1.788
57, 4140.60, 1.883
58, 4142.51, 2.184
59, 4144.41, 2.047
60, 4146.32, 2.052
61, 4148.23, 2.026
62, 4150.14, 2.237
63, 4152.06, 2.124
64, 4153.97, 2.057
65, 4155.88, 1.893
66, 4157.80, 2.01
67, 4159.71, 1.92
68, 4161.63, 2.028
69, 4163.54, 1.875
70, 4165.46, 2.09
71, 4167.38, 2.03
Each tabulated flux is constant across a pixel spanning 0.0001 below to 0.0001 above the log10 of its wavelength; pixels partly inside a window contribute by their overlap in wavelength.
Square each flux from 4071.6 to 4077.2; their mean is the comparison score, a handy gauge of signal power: 3.97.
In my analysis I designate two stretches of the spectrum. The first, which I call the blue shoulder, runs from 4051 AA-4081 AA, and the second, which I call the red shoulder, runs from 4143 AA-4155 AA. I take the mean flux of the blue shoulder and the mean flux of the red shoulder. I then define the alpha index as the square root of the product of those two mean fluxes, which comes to 2.08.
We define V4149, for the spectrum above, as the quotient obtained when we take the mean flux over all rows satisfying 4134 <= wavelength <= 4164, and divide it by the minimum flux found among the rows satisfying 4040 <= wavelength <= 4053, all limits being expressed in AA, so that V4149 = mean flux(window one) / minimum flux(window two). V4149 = 1.01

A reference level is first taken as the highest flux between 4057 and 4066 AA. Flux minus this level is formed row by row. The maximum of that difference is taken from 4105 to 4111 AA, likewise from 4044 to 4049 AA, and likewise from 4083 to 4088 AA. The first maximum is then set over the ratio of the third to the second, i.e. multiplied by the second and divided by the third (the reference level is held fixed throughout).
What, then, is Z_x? 0.19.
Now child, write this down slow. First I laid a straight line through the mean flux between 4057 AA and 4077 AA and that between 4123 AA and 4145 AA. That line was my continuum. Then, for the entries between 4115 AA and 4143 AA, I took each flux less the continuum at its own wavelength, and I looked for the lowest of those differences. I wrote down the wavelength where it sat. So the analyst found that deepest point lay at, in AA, 4121.57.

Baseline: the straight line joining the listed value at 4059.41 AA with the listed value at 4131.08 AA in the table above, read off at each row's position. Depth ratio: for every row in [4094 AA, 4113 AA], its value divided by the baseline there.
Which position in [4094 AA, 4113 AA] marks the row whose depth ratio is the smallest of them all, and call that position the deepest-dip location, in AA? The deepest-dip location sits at 4100.75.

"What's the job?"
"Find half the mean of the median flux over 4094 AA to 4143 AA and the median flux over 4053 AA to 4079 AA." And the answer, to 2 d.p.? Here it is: 0.99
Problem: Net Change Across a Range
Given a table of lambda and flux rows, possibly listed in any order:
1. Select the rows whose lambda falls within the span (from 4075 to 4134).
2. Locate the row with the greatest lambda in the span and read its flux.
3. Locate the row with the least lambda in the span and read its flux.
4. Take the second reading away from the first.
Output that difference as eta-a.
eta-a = 0.011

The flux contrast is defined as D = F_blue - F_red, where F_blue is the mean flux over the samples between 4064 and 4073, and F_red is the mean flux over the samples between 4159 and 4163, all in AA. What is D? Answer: 0.12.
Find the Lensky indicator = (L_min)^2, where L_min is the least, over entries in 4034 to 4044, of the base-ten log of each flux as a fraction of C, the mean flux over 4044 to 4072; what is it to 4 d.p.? 0.0027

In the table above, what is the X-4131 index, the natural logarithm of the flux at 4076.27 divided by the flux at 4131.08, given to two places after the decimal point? -0.13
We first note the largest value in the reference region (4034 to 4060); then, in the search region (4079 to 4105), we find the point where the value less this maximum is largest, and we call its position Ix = 4083.79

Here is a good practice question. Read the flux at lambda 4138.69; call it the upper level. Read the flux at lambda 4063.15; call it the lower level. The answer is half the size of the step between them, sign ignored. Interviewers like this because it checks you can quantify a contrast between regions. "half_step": 0.135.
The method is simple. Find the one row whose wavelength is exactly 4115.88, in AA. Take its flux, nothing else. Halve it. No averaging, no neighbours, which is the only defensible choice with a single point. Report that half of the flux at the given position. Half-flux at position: 1.06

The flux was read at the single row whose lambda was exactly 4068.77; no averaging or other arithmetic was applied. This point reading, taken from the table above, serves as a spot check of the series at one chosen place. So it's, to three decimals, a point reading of 2.033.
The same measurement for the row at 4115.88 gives 2.114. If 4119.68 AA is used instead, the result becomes 1.941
